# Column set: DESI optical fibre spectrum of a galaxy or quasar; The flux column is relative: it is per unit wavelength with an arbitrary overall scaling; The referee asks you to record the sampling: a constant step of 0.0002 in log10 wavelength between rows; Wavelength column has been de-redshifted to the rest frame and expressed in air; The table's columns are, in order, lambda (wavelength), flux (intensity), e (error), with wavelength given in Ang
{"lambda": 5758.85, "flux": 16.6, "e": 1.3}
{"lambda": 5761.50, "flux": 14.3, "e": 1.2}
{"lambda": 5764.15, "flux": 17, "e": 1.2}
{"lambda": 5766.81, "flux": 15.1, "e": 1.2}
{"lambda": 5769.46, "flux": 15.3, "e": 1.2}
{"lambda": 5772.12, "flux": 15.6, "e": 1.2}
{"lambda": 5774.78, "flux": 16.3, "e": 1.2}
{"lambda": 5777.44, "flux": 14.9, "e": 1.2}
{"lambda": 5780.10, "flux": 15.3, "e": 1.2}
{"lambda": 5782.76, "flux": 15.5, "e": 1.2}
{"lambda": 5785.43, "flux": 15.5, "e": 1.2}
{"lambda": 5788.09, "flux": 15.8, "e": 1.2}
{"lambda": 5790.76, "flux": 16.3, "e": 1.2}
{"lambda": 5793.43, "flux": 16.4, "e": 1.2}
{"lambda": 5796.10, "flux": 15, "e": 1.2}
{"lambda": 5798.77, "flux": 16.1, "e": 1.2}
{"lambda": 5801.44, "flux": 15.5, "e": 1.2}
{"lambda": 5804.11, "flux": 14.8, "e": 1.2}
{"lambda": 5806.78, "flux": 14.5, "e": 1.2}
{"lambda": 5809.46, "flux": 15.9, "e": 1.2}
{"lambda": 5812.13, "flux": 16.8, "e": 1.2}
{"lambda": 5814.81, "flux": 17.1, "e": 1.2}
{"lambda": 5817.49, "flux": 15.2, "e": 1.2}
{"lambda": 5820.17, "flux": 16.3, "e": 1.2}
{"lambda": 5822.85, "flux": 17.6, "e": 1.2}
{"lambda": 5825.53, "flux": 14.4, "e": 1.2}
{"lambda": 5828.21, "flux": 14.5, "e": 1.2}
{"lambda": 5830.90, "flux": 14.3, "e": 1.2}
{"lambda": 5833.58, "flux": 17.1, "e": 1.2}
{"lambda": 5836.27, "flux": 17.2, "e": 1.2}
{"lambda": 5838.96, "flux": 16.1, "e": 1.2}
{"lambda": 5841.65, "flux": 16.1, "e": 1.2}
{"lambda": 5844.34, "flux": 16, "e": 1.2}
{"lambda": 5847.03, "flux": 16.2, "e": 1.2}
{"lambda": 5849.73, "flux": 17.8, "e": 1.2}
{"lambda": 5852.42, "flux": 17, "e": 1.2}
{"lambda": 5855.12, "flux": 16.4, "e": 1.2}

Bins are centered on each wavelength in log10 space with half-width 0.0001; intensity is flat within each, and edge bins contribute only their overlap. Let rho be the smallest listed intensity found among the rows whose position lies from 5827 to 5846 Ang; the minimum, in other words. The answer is 14.3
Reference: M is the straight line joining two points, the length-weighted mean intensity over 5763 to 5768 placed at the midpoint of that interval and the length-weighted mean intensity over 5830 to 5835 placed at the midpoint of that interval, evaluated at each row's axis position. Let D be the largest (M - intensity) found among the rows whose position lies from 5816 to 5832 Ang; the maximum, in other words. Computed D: 1.6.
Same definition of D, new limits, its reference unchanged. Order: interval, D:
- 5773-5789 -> 1.1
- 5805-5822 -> 1.4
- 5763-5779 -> 1.1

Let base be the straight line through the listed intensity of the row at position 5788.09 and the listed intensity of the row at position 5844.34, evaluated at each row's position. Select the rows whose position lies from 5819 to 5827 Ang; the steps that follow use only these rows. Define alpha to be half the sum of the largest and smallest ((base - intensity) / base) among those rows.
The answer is -0.005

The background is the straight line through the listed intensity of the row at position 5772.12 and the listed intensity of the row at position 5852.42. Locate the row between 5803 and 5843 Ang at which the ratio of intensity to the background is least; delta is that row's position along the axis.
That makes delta 5830.90 Ang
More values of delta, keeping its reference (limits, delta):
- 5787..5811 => 5806.78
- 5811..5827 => 5825.53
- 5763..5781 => 5777.44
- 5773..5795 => 5777.44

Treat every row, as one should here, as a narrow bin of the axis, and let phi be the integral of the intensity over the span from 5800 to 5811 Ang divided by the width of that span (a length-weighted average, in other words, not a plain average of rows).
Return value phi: 15.23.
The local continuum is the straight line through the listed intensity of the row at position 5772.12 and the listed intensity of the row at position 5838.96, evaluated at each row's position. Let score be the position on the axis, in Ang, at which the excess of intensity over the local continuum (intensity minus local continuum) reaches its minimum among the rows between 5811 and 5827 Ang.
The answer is 5825.53 Ang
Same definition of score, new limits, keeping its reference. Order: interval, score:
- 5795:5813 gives 5806.78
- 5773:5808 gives 5806.78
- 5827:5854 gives 5830.90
